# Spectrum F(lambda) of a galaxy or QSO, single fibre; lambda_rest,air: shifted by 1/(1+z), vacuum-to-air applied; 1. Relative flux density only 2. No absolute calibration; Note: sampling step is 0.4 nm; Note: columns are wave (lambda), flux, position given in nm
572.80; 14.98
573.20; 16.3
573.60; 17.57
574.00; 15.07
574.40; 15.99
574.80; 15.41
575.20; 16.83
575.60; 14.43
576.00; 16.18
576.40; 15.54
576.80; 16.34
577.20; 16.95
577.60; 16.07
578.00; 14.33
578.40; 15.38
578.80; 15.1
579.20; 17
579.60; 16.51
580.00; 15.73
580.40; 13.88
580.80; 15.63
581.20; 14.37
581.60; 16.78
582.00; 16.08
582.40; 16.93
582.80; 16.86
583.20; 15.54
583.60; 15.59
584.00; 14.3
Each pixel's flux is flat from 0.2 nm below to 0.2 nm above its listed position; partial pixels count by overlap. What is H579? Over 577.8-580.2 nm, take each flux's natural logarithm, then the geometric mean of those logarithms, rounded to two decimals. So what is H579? 2.75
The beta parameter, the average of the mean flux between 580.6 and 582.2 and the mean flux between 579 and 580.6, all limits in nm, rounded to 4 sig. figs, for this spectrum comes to 15.75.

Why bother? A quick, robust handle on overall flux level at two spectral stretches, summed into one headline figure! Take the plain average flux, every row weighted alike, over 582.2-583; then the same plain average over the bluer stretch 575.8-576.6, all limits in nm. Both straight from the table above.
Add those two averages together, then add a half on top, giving 33.3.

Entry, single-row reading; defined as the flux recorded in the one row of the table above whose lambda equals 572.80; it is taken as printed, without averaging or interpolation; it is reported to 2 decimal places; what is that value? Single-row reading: 14.98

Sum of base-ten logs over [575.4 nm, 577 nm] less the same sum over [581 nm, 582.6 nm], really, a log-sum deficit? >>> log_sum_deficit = -0.044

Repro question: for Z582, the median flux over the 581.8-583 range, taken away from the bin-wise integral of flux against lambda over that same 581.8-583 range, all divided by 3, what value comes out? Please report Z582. 1.03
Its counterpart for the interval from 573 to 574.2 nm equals 1.09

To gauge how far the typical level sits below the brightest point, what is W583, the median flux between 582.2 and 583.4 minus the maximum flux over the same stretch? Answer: -0.1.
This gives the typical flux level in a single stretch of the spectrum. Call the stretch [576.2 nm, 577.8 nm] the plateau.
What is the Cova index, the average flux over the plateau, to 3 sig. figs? 16.2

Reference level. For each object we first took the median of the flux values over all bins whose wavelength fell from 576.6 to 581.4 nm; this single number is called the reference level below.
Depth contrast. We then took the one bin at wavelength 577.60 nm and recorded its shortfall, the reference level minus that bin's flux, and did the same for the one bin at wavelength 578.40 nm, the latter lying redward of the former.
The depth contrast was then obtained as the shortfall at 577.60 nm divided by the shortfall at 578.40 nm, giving -1.3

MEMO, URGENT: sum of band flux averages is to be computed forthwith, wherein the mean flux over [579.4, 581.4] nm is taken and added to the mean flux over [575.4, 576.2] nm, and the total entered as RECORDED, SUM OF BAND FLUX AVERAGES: 30.5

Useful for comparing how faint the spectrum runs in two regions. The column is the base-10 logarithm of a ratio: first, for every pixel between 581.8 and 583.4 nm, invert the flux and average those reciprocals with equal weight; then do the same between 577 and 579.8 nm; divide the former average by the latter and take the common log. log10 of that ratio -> -0.013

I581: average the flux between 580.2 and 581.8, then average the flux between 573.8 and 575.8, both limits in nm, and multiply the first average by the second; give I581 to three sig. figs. 236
